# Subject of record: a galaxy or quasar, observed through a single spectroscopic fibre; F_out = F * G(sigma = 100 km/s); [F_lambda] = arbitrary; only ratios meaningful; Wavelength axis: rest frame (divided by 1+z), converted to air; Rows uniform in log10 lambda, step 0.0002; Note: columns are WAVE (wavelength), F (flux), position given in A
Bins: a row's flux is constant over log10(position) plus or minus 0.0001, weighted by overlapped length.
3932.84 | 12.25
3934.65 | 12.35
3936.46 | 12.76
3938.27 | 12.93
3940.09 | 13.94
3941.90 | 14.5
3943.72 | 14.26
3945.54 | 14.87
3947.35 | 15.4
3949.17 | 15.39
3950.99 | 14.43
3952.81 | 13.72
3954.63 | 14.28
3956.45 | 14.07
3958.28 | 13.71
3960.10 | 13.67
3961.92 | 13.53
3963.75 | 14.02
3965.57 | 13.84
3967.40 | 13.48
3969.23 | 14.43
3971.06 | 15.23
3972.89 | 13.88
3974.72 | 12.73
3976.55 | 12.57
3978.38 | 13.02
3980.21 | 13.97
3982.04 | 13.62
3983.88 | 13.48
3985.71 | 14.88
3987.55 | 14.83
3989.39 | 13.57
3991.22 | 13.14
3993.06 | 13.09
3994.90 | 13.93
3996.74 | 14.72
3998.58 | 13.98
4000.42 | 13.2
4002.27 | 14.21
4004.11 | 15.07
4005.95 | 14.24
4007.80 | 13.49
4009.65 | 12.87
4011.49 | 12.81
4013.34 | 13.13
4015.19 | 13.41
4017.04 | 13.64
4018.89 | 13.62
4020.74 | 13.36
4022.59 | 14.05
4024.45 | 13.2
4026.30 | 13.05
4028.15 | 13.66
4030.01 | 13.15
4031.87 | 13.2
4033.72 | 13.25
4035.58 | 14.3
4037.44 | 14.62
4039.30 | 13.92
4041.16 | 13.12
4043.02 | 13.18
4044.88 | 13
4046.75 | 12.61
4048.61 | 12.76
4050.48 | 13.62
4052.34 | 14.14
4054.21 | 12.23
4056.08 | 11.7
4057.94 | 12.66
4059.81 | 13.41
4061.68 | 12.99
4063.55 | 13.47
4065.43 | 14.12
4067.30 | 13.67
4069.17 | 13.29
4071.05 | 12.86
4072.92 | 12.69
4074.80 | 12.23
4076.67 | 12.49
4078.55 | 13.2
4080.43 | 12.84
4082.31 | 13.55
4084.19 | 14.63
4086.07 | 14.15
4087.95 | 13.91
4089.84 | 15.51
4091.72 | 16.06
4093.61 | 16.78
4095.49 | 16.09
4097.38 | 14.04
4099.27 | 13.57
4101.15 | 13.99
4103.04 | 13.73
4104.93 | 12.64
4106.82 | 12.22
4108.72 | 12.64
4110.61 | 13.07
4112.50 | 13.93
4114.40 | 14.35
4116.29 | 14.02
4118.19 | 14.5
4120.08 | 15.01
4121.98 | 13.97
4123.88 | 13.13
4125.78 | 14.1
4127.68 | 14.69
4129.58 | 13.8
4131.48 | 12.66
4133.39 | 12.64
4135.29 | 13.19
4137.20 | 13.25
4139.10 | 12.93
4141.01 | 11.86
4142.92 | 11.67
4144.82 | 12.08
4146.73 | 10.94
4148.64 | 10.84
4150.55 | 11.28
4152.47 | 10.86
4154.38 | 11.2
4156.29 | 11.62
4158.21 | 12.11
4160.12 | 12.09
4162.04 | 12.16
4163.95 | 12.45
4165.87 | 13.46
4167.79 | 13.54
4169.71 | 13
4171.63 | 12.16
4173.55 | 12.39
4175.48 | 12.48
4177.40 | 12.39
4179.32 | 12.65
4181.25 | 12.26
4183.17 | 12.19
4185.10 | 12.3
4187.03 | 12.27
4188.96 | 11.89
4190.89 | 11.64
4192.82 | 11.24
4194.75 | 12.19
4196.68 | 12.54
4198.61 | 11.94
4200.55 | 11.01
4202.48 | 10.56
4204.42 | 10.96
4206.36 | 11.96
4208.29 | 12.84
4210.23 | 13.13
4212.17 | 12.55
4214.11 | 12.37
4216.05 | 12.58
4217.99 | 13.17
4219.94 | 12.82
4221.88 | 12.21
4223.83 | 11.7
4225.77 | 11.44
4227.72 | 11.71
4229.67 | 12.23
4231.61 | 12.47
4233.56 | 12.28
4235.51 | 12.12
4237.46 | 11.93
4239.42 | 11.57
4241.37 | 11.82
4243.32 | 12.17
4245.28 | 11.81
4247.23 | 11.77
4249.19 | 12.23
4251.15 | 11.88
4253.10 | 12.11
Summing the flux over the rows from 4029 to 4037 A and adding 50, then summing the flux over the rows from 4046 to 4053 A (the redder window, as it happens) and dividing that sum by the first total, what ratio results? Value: 0.511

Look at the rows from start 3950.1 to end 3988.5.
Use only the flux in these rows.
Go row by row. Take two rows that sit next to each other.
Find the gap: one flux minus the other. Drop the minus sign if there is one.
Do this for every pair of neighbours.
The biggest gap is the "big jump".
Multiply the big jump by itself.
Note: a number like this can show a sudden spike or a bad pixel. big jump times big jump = 2.0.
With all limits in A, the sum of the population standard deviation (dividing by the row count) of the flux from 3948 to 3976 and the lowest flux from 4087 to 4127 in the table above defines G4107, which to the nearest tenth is 12.9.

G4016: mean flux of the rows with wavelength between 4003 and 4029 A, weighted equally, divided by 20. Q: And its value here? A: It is 0.68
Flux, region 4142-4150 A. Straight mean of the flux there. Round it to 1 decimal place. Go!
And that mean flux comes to 11.4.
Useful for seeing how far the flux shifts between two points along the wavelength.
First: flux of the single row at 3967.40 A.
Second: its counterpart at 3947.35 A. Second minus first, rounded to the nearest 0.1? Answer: 1.9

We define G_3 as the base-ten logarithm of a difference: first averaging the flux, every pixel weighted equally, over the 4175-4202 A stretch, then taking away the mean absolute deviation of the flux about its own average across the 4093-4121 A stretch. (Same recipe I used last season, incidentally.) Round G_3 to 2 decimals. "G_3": 1.05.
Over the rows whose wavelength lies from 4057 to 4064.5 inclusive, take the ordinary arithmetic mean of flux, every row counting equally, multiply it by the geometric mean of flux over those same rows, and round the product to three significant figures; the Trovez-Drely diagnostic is 172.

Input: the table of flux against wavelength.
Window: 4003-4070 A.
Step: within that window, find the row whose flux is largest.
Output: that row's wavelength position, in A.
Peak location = 4004.11 A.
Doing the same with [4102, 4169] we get 4120.08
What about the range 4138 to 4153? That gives 4139.10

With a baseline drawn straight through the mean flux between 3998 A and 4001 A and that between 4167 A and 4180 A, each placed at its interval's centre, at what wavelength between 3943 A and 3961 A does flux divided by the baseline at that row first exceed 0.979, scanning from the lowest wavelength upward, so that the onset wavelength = 3943.72 A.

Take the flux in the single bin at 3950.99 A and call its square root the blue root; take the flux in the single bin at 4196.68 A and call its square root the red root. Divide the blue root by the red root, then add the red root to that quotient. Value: 4.61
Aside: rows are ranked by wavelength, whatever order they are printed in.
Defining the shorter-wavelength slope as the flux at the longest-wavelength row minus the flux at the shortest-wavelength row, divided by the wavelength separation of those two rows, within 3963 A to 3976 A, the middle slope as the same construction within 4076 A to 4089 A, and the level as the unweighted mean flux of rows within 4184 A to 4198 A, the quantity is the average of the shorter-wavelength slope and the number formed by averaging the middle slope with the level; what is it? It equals 2.98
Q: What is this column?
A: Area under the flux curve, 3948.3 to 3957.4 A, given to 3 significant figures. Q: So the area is 131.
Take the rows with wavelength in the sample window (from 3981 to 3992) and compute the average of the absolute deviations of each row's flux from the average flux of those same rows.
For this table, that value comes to 0.62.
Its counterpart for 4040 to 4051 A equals 0.26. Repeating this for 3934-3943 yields 0.74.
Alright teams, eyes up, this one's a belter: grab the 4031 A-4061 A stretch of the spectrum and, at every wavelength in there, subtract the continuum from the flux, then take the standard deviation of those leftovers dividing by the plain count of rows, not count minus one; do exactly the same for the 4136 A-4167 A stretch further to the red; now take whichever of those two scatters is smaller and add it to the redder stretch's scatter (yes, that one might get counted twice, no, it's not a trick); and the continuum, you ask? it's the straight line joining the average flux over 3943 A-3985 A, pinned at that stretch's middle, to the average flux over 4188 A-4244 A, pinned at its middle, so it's 1.51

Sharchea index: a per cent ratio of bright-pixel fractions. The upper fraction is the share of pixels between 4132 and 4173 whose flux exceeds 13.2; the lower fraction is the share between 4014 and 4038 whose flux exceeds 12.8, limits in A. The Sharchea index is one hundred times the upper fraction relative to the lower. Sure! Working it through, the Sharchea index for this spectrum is 14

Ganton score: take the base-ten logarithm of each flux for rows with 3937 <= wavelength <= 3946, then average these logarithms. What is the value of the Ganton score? 1.15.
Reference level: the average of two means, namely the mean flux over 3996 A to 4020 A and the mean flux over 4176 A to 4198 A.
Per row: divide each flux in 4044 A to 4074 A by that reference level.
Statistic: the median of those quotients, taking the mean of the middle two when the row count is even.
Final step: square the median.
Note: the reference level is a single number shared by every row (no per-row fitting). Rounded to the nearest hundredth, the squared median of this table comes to 1.01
